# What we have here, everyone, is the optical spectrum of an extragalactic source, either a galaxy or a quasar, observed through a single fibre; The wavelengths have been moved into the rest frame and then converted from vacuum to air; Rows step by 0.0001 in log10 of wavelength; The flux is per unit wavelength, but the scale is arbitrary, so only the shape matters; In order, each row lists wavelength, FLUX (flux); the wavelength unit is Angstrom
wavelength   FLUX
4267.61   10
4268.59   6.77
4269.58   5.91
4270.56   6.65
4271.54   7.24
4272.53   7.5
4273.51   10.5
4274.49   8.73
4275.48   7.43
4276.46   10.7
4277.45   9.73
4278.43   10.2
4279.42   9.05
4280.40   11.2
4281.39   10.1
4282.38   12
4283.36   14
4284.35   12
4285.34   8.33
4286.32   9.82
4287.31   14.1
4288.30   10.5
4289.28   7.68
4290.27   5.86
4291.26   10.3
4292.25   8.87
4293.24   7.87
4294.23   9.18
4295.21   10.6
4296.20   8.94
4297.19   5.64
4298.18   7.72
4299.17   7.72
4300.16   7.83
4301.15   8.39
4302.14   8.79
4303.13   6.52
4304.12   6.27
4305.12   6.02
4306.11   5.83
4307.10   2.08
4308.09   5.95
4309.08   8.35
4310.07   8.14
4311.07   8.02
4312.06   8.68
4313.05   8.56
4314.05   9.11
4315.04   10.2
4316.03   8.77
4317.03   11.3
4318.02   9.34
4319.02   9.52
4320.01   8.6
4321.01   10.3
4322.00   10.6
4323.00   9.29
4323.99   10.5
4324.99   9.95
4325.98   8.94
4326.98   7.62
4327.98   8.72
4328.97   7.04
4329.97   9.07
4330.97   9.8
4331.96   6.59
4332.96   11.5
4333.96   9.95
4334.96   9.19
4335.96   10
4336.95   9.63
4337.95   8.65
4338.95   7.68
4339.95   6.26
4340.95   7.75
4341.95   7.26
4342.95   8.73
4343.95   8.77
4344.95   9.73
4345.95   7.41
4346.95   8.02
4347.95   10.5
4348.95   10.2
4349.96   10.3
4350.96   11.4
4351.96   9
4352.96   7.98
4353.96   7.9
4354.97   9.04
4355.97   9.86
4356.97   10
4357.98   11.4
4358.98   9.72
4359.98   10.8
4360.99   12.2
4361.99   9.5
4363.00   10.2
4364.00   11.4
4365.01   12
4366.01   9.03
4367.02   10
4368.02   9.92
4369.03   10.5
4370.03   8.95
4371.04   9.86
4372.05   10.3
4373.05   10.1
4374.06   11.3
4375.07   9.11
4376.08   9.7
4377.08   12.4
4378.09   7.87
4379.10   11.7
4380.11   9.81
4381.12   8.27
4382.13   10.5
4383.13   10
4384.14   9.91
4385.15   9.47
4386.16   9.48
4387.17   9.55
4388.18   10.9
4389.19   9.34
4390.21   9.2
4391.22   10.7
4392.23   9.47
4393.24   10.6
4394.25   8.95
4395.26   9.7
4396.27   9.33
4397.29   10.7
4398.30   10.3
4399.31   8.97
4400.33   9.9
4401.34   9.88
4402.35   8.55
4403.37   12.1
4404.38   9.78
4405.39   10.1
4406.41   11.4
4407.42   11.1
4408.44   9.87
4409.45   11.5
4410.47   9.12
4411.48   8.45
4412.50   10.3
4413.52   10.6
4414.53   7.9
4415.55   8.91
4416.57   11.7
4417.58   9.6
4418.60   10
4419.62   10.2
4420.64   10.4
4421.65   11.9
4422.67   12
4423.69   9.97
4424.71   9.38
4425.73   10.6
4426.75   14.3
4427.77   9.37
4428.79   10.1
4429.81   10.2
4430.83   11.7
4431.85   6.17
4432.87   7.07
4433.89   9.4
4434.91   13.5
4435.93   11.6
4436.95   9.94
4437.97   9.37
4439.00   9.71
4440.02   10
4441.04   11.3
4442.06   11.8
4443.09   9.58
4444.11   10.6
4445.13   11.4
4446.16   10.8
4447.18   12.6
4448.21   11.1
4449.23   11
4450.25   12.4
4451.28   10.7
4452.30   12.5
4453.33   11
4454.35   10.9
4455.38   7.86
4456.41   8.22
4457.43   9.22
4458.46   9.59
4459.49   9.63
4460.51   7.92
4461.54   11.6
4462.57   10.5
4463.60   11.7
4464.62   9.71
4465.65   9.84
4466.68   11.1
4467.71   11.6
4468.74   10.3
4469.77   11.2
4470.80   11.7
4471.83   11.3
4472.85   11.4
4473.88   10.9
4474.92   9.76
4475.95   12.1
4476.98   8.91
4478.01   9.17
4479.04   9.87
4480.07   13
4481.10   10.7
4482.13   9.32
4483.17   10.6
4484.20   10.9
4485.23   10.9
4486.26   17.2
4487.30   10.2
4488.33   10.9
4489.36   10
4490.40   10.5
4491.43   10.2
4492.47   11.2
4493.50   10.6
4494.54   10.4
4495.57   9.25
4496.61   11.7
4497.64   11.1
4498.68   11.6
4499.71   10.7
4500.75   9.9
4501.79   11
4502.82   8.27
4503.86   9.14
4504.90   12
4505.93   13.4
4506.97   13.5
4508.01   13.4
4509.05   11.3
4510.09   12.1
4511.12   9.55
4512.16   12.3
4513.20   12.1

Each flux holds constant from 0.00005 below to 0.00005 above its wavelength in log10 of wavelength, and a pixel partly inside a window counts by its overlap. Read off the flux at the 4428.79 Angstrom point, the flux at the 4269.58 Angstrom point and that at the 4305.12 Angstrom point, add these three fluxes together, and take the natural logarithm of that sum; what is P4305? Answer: 3.09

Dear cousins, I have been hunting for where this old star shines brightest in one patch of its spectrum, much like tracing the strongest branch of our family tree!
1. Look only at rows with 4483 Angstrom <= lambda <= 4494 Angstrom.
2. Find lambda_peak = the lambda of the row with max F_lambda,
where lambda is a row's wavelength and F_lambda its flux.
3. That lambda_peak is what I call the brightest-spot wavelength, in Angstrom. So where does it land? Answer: 4486.26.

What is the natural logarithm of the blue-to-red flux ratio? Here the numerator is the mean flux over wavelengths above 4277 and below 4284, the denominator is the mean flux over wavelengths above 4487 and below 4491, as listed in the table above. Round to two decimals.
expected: 0.05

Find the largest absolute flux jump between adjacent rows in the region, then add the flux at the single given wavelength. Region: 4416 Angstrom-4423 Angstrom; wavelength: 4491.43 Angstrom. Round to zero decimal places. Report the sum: 12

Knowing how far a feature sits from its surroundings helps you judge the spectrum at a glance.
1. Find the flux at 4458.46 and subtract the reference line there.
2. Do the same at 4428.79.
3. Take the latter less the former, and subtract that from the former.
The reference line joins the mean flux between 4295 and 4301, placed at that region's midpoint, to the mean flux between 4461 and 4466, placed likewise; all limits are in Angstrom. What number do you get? -2.0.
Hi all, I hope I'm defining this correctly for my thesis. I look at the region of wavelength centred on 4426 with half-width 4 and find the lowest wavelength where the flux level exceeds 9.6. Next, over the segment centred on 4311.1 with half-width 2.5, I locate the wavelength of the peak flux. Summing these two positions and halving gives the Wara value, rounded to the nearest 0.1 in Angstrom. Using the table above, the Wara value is 4367.4 Angstrom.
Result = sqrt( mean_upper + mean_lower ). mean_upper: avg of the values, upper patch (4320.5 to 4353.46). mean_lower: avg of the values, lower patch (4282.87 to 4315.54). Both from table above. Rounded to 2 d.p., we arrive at 4.18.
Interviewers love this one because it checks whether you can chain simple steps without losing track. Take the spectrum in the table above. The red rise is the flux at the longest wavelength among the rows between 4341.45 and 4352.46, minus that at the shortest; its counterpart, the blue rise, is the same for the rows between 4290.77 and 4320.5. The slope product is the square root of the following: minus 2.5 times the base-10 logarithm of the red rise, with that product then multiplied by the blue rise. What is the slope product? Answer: 1.01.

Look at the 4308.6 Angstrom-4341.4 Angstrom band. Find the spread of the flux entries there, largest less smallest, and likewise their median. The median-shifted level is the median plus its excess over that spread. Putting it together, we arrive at 12.9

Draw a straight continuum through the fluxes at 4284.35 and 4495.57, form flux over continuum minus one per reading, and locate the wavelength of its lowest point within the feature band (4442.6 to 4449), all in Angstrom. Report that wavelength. 4443.09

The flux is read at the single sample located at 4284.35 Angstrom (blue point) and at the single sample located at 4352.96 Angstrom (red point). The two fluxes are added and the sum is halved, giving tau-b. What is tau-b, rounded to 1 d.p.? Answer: 10.0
